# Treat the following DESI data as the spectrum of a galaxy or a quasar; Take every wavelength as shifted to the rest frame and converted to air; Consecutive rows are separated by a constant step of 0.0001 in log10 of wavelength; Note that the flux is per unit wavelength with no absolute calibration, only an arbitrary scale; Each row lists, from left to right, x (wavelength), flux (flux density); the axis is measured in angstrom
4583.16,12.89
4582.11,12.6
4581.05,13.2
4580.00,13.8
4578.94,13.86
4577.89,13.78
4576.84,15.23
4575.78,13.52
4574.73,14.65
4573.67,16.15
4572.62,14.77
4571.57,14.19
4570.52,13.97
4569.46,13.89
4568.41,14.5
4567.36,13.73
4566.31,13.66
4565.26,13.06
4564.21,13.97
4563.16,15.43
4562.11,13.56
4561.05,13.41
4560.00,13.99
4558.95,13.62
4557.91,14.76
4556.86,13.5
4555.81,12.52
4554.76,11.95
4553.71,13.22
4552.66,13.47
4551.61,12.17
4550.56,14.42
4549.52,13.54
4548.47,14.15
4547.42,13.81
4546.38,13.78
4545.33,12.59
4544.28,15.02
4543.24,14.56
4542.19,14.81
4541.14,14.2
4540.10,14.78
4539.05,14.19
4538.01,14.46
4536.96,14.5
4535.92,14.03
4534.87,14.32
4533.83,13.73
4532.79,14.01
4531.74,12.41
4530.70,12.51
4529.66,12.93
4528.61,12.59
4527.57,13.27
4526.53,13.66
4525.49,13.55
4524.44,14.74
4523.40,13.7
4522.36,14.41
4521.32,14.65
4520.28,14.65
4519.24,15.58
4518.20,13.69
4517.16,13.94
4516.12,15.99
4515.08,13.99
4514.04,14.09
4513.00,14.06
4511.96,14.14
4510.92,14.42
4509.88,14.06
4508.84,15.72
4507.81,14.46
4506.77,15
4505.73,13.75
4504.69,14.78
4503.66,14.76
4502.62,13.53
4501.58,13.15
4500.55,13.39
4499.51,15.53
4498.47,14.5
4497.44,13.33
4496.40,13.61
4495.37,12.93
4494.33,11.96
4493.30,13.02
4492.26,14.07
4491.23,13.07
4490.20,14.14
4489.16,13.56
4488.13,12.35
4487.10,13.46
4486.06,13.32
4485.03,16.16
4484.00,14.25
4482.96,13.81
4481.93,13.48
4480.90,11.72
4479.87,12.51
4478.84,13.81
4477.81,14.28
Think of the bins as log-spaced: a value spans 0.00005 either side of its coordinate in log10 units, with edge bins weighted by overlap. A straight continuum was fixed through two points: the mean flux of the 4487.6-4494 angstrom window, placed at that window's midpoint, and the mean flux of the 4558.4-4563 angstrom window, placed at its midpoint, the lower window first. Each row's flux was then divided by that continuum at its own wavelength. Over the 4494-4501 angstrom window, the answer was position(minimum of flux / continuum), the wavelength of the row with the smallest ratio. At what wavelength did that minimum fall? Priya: 4494.33 angstrom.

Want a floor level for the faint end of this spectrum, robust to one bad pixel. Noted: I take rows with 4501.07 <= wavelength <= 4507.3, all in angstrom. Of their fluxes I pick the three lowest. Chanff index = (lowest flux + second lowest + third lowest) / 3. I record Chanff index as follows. 13.5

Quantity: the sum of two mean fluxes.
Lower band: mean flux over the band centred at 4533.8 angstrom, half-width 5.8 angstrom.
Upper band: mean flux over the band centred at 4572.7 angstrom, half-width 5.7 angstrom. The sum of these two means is 28.0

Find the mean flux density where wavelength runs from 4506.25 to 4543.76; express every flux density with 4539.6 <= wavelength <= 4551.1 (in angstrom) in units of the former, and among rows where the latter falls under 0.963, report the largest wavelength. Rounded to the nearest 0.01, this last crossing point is 4549.52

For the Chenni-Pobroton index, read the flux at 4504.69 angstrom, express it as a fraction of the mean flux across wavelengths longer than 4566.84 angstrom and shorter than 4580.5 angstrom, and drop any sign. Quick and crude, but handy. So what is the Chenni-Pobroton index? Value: 1.03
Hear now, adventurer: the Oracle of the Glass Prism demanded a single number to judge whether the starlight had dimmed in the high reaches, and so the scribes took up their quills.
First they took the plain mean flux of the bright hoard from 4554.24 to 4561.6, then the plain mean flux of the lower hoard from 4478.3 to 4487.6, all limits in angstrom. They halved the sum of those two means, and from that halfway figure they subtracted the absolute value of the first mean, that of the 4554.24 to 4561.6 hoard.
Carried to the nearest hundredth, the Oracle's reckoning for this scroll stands 0.11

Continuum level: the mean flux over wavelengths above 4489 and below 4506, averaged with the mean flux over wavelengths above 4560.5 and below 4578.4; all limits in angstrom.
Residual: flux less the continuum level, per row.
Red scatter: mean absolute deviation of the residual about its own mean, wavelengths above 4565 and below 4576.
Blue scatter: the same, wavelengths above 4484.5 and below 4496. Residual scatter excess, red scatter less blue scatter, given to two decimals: -0.14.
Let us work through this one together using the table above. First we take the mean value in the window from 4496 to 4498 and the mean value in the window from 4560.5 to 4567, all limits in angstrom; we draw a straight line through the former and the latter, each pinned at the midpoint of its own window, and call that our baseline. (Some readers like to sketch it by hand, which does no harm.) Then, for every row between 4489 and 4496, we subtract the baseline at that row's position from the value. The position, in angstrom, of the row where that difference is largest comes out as 4490.20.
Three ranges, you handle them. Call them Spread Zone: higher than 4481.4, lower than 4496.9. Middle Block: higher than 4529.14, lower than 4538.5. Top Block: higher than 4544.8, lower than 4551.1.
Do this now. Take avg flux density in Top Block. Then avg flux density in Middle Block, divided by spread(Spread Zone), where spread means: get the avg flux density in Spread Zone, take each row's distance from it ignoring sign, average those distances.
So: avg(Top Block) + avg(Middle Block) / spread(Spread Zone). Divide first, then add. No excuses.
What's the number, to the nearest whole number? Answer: 35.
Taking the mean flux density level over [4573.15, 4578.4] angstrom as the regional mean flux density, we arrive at 14.7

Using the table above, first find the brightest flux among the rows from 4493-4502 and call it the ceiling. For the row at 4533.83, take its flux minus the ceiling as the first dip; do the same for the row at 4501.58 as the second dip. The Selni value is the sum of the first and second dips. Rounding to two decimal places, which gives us -4.18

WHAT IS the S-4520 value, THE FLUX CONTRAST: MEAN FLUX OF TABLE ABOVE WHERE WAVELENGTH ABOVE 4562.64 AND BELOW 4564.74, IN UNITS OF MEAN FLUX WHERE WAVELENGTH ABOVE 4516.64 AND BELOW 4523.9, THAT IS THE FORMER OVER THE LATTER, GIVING 1.02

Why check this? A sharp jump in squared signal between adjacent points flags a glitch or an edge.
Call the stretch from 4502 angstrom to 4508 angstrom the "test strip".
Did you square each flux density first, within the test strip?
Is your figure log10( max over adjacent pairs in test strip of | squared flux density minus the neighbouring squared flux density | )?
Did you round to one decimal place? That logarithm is 1.6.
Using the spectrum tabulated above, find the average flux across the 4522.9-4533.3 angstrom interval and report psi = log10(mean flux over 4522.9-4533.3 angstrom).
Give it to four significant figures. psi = 1.125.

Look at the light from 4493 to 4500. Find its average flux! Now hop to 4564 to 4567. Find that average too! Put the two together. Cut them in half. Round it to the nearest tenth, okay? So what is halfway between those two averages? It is 13.6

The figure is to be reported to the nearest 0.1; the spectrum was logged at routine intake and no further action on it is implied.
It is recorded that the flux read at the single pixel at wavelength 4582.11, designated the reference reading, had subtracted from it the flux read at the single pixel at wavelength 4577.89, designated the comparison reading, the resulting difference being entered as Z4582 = -1.2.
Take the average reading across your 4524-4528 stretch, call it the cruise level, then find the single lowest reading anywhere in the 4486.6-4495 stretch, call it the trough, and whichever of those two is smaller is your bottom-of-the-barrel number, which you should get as 12.0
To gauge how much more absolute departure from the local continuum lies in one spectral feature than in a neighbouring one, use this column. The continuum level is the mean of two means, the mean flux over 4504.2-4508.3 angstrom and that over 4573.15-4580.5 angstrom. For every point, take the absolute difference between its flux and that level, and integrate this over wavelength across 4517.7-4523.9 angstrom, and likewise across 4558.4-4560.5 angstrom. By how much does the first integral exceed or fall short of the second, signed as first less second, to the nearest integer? 2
